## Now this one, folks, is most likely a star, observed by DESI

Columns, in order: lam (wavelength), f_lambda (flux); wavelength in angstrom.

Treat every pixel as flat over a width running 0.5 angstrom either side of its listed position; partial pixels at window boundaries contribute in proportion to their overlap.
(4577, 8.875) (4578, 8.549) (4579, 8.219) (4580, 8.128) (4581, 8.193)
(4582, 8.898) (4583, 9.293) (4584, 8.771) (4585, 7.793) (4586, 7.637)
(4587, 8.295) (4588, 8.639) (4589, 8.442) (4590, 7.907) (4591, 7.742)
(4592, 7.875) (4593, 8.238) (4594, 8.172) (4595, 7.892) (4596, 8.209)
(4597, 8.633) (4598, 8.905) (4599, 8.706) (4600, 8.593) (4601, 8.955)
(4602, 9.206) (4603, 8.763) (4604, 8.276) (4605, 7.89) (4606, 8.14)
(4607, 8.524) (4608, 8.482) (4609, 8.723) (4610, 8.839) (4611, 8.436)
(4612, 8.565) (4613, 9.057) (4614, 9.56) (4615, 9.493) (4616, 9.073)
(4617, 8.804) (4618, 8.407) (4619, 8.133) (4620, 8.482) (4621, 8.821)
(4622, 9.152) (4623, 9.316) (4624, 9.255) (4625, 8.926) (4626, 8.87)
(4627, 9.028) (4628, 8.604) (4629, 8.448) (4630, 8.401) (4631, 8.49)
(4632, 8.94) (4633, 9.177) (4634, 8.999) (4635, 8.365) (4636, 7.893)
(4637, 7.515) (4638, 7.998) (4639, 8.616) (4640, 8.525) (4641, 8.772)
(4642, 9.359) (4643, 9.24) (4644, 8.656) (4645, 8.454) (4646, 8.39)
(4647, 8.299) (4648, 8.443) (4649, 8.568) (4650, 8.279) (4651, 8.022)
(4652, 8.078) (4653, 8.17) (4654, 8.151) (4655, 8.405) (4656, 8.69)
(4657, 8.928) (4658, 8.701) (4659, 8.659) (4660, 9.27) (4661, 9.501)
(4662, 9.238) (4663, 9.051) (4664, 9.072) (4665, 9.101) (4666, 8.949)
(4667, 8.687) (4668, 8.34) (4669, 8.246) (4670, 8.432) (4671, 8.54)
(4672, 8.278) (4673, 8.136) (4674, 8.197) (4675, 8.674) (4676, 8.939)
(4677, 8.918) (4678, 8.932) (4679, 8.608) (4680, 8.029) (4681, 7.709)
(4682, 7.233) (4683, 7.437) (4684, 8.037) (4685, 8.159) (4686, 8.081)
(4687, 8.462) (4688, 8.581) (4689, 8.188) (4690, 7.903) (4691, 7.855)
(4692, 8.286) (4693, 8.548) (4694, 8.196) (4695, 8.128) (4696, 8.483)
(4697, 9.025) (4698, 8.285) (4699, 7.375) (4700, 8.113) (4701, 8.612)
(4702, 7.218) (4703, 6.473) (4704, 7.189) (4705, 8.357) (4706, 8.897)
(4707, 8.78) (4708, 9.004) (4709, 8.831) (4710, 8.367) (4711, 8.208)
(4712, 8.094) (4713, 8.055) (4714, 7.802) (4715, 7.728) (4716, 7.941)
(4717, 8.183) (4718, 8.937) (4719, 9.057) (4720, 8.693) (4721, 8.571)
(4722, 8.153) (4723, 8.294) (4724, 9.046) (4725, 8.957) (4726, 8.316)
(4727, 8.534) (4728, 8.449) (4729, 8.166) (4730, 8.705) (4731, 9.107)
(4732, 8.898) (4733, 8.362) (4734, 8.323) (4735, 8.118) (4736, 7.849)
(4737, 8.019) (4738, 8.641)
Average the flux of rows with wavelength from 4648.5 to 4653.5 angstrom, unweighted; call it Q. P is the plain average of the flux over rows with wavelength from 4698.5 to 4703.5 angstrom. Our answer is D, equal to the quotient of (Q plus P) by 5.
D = 3.16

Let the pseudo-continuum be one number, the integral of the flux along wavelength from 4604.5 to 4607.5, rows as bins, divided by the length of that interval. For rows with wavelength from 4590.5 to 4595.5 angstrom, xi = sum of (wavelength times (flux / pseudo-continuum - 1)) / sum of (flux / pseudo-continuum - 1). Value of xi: 4592.4 angstrom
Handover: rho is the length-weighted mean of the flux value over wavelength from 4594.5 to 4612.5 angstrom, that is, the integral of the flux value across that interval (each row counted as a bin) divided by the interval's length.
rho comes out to 8.54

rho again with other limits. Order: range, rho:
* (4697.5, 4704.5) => 7.61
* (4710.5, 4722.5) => 8.29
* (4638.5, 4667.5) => 8.70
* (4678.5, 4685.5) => 7.89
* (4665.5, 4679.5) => 8.56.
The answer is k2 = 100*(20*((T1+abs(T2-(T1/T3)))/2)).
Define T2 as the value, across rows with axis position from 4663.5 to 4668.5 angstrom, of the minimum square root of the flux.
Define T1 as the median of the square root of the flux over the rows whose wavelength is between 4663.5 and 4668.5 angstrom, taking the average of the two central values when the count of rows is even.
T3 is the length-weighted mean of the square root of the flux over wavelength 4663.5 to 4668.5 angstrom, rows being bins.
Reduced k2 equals 4873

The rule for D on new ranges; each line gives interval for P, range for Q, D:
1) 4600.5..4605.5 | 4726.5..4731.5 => 3.44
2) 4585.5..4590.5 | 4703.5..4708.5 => 3.33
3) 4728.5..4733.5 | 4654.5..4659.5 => 3.46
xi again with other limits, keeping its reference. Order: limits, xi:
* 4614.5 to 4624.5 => 4619.7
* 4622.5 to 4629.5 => 4625.3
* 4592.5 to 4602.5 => 4600.2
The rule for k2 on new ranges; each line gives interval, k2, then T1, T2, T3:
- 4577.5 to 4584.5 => 4776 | 2.92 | 2.85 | 2.928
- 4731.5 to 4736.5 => 4686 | 2.88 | 2.80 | 2.882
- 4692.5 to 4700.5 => 4588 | 2.87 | 2.72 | 2.875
